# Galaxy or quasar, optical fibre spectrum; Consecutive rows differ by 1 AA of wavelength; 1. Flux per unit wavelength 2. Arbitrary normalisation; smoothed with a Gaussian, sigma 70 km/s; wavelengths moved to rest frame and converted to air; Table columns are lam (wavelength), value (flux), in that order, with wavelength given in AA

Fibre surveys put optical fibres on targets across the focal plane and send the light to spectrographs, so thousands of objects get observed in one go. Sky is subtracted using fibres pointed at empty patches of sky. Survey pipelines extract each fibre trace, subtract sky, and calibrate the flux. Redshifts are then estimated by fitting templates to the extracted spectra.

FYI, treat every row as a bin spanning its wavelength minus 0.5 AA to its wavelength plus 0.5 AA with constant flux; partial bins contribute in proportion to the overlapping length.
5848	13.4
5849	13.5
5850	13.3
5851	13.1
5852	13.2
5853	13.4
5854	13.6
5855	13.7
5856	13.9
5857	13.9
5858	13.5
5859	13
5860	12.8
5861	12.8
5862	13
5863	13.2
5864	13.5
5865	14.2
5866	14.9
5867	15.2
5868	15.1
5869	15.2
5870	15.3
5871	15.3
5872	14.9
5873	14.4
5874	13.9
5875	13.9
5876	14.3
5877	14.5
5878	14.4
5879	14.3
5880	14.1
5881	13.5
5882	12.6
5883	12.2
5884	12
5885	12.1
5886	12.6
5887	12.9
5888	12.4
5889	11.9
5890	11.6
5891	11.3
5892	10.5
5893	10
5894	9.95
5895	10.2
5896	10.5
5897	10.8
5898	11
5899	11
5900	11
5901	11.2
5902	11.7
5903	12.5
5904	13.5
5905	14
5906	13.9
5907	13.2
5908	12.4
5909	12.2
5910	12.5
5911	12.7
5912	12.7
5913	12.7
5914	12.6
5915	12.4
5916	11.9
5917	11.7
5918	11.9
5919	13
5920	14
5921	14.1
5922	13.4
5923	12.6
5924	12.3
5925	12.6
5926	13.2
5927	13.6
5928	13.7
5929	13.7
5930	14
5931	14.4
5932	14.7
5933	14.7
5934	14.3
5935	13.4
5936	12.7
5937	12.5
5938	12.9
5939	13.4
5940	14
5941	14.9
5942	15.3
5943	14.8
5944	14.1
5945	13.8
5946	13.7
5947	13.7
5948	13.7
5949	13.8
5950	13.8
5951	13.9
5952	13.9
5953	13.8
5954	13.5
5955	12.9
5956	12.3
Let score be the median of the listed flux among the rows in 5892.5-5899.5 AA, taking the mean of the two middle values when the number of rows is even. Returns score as 10.5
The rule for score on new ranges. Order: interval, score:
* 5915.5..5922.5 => 13.0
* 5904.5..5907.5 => 13.9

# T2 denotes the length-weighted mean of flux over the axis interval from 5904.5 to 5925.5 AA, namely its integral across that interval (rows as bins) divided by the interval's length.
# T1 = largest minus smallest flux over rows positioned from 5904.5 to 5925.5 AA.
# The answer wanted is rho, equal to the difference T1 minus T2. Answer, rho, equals -10.4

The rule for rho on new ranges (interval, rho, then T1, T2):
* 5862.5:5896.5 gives -7.8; 5.35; 13.1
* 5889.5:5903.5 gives -8.4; 2.55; 10.9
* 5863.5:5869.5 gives -13.0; 1.70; 14.7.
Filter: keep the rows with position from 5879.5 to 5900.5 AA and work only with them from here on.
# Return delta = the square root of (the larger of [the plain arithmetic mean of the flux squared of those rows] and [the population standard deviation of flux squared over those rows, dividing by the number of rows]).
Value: 11.7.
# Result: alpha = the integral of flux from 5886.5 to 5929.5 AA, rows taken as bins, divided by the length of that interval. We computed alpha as 12.3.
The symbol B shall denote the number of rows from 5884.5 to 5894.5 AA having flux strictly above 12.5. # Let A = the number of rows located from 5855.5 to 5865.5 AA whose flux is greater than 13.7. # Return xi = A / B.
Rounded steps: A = 3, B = 2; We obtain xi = 1.50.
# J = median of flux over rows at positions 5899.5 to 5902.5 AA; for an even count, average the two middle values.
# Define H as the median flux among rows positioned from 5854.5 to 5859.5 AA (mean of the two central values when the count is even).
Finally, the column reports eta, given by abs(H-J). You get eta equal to 2.5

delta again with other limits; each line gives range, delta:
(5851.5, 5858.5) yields 13.6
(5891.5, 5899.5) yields 10.5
